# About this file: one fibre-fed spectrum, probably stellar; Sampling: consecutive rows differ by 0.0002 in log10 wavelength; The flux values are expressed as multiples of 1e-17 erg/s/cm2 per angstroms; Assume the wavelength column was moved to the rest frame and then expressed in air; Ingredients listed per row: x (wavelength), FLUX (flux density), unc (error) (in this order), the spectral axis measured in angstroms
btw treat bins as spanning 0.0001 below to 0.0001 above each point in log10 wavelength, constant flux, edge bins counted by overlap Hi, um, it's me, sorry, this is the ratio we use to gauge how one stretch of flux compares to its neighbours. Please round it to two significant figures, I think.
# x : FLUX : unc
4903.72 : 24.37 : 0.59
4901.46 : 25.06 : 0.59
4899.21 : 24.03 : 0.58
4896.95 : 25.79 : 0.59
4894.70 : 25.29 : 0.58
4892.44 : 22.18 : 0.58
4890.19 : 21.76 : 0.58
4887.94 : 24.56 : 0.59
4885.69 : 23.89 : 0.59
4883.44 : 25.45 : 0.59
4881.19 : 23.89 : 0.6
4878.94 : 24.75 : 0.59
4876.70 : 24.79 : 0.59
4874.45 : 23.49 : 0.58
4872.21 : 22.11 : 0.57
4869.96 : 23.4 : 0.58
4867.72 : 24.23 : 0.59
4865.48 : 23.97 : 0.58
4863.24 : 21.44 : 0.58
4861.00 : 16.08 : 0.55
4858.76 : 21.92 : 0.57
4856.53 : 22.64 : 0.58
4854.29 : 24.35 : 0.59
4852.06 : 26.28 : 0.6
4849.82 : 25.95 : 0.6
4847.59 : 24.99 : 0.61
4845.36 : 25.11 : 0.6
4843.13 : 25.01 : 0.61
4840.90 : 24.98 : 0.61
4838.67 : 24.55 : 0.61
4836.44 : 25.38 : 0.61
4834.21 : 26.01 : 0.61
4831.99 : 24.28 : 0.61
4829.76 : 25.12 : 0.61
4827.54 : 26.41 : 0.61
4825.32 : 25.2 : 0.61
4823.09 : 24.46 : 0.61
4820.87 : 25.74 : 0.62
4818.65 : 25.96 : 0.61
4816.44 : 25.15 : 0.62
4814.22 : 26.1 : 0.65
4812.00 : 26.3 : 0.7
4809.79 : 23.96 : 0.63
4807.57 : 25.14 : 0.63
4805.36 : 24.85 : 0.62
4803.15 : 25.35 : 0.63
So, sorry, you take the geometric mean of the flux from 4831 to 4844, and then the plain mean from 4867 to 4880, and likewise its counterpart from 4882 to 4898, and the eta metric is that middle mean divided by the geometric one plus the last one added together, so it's 0.48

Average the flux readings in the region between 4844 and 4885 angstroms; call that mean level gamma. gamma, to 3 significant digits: 23.6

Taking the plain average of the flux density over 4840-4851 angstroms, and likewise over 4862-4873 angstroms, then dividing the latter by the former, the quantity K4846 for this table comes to 0.91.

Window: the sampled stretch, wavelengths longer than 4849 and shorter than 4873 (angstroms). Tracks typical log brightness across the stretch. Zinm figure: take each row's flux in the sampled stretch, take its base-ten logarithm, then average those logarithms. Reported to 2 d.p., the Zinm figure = 1.36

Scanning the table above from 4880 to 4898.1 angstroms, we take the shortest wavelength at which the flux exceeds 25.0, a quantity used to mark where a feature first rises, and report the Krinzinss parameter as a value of 4883.44 angstroms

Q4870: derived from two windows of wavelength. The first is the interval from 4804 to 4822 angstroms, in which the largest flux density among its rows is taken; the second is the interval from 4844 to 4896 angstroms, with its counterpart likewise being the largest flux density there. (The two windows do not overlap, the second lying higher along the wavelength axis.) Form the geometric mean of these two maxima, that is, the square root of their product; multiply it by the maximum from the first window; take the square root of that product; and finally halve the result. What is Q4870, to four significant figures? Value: 13.15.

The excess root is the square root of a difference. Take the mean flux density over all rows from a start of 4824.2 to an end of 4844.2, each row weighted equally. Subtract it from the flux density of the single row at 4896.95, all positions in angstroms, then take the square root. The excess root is 0.76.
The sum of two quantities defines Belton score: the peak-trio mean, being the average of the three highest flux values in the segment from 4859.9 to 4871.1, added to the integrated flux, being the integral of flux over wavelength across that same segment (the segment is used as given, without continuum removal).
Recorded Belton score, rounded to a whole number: 268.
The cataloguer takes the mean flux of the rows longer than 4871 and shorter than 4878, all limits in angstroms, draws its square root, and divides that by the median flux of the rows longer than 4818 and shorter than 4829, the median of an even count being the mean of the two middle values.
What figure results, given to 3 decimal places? 0.188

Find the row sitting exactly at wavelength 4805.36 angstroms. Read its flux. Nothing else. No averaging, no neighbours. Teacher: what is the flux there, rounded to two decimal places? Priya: 24.85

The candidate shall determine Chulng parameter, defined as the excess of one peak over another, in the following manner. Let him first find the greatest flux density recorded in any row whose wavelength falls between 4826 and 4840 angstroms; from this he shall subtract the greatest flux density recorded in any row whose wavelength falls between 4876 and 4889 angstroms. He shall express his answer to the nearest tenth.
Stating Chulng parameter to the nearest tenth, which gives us 1.0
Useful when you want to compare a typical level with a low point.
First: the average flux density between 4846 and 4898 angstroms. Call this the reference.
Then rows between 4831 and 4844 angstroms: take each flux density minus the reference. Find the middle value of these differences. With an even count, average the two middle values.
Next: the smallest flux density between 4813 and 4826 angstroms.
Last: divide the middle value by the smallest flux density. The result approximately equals 0.056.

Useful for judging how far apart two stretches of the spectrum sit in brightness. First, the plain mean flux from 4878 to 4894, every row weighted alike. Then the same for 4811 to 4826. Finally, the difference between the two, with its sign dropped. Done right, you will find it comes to 1.8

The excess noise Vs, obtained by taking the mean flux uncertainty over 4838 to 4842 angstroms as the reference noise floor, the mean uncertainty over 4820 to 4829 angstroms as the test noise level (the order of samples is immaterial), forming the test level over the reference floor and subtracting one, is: 0.004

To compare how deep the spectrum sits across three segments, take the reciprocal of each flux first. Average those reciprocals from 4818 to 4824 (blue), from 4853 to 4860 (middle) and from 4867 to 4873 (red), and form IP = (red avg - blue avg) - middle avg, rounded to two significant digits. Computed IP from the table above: -0.040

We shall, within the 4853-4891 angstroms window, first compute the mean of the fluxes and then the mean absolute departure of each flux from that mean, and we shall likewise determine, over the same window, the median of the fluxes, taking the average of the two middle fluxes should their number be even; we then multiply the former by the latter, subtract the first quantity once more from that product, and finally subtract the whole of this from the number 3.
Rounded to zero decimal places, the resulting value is -31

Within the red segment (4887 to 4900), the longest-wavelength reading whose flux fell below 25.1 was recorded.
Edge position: 4899.21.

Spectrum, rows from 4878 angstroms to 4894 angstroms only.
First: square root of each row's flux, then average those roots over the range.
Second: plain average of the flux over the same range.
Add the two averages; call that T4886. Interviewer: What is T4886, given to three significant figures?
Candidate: 28.7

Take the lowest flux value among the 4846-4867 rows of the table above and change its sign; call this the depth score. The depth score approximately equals -16.1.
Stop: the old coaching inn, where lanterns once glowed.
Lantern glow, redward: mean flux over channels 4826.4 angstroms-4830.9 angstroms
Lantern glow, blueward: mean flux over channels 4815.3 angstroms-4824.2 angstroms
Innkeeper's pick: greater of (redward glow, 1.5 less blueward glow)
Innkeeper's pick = 25.8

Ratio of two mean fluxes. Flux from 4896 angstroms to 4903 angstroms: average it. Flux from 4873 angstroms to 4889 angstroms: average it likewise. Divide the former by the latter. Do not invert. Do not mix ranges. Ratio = 1.02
